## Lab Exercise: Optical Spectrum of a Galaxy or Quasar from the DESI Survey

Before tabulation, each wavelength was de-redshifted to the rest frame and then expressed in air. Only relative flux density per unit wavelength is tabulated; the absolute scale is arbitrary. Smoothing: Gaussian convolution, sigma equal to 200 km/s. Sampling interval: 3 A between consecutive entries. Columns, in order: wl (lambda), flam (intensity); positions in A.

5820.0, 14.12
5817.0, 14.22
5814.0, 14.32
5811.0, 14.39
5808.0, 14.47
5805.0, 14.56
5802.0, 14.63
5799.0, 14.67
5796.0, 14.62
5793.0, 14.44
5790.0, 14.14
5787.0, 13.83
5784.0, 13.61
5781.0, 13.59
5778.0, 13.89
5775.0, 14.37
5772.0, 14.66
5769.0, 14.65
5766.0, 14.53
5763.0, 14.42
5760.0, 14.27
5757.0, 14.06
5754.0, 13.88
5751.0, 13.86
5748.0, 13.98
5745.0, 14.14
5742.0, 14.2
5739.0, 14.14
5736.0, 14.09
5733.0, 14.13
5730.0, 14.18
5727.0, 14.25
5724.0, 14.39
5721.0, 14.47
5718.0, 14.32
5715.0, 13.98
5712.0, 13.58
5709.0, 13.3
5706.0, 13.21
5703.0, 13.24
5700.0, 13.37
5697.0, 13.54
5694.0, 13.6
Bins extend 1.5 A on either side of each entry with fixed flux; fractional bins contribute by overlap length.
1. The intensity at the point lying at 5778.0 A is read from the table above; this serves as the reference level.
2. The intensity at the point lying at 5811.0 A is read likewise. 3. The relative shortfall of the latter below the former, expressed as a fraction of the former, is -0.036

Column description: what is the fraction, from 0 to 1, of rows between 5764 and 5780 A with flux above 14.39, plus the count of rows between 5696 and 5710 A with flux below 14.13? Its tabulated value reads 6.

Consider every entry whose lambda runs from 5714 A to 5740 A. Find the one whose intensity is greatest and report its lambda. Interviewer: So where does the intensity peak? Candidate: 5721.0 A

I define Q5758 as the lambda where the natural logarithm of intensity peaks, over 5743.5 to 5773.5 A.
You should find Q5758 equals 5772.0 A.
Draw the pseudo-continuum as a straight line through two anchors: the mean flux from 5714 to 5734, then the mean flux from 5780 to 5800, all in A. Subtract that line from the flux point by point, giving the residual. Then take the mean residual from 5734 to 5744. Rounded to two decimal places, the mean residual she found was -0.08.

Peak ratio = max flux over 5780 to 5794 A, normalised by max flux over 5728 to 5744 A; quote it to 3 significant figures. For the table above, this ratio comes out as 1.02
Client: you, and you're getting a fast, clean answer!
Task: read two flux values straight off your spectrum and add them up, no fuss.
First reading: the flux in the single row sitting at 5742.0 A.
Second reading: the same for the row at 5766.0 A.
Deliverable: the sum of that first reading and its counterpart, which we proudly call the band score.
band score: 28.7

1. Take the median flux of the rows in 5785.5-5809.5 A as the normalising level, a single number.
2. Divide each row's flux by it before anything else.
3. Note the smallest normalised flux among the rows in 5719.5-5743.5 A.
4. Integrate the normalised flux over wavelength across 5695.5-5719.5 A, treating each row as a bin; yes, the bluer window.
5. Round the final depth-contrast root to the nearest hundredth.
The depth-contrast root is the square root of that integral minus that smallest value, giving 4.63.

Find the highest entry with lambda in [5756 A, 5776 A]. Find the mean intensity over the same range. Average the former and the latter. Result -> 14.5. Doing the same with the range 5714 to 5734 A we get 14.4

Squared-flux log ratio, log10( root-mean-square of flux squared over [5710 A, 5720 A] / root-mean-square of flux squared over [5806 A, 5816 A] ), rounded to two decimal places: -0.03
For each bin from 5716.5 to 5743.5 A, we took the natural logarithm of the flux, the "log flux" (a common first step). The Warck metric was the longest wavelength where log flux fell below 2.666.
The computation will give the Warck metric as 5742.0 A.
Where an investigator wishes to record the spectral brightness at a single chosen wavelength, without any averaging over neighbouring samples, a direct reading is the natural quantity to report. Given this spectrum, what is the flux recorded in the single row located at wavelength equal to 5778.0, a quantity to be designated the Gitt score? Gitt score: 13.89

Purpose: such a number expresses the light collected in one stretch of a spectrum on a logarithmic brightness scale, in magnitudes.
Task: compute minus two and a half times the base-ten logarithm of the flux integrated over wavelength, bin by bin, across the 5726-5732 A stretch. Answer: -4.83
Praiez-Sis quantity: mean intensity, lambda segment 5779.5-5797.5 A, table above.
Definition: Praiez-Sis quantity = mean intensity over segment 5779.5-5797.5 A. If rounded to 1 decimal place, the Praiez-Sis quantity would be 14.0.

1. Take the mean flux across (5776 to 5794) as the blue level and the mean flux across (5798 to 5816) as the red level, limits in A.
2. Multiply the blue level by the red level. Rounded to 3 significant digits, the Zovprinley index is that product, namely 202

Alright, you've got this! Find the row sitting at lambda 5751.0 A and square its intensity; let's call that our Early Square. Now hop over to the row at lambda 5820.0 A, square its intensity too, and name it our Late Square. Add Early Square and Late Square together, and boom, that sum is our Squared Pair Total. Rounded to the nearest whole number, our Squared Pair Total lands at 391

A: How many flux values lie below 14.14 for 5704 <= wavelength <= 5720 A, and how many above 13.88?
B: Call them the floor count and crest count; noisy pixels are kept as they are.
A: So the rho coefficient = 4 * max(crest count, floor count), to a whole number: 16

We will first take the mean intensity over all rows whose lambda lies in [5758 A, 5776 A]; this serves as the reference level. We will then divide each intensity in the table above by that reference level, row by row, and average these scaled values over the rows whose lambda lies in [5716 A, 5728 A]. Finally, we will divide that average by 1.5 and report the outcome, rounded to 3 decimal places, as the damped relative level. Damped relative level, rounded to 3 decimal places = 0.661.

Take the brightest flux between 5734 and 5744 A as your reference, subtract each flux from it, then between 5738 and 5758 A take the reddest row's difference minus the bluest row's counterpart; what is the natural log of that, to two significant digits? -2.5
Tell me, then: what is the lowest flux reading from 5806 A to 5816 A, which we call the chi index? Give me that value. 14.32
